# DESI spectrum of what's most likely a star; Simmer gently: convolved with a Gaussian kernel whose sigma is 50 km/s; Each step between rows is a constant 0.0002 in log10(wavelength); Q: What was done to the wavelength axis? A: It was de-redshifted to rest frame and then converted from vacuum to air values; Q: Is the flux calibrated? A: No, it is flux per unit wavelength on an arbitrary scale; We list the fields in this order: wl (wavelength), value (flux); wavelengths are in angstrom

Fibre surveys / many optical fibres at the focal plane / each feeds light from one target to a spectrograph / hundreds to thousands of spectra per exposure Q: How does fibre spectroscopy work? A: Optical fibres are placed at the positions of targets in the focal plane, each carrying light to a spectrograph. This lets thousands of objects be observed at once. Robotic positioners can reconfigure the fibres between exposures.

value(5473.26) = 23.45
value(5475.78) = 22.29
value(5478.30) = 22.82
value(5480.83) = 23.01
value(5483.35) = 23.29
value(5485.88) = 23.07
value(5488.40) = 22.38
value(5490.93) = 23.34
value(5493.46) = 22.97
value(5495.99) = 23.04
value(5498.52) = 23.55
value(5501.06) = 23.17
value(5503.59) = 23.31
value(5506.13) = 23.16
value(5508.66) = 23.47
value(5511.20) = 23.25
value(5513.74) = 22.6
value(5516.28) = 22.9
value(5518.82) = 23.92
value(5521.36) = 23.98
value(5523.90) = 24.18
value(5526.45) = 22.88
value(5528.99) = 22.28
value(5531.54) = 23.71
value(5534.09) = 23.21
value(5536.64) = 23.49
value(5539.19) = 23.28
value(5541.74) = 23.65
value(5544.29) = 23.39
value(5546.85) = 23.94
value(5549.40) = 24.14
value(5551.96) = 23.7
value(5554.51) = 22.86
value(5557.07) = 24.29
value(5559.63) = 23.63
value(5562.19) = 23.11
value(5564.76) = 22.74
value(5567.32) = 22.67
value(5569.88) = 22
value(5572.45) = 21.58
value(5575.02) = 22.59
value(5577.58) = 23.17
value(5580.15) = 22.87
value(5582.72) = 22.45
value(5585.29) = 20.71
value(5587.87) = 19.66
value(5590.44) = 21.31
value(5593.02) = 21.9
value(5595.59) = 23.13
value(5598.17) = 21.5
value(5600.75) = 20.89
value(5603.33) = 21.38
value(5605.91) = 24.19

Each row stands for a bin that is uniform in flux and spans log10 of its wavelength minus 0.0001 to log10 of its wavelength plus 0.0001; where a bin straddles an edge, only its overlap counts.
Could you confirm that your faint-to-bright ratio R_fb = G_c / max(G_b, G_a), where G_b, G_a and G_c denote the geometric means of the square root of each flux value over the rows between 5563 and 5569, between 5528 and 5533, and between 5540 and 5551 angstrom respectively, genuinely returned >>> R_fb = 1.02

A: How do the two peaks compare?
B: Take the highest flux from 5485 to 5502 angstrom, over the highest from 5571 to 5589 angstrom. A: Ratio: 1.02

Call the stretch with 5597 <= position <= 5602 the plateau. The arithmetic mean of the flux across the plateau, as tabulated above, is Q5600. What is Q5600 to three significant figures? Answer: 21.2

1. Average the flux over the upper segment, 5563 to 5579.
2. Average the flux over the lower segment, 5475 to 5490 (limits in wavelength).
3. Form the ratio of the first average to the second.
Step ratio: 0.98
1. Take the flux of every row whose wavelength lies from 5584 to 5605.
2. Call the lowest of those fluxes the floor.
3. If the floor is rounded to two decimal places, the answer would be 19.66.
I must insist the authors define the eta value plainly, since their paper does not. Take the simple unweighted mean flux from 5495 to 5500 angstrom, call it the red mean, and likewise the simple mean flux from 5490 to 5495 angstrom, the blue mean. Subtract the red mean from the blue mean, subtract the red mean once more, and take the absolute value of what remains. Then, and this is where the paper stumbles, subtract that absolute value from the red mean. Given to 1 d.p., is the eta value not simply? -0.1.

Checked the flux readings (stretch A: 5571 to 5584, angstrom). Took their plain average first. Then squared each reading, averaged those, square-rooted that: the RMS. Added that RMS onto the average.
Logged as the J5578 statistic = 45.1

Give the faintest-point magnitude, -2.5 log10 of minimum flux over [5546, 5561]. -3.40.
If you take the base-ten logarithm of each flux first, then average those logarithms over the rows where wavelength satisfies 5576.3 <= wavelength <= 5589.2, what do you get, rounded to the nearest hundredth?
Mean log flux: 1.34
